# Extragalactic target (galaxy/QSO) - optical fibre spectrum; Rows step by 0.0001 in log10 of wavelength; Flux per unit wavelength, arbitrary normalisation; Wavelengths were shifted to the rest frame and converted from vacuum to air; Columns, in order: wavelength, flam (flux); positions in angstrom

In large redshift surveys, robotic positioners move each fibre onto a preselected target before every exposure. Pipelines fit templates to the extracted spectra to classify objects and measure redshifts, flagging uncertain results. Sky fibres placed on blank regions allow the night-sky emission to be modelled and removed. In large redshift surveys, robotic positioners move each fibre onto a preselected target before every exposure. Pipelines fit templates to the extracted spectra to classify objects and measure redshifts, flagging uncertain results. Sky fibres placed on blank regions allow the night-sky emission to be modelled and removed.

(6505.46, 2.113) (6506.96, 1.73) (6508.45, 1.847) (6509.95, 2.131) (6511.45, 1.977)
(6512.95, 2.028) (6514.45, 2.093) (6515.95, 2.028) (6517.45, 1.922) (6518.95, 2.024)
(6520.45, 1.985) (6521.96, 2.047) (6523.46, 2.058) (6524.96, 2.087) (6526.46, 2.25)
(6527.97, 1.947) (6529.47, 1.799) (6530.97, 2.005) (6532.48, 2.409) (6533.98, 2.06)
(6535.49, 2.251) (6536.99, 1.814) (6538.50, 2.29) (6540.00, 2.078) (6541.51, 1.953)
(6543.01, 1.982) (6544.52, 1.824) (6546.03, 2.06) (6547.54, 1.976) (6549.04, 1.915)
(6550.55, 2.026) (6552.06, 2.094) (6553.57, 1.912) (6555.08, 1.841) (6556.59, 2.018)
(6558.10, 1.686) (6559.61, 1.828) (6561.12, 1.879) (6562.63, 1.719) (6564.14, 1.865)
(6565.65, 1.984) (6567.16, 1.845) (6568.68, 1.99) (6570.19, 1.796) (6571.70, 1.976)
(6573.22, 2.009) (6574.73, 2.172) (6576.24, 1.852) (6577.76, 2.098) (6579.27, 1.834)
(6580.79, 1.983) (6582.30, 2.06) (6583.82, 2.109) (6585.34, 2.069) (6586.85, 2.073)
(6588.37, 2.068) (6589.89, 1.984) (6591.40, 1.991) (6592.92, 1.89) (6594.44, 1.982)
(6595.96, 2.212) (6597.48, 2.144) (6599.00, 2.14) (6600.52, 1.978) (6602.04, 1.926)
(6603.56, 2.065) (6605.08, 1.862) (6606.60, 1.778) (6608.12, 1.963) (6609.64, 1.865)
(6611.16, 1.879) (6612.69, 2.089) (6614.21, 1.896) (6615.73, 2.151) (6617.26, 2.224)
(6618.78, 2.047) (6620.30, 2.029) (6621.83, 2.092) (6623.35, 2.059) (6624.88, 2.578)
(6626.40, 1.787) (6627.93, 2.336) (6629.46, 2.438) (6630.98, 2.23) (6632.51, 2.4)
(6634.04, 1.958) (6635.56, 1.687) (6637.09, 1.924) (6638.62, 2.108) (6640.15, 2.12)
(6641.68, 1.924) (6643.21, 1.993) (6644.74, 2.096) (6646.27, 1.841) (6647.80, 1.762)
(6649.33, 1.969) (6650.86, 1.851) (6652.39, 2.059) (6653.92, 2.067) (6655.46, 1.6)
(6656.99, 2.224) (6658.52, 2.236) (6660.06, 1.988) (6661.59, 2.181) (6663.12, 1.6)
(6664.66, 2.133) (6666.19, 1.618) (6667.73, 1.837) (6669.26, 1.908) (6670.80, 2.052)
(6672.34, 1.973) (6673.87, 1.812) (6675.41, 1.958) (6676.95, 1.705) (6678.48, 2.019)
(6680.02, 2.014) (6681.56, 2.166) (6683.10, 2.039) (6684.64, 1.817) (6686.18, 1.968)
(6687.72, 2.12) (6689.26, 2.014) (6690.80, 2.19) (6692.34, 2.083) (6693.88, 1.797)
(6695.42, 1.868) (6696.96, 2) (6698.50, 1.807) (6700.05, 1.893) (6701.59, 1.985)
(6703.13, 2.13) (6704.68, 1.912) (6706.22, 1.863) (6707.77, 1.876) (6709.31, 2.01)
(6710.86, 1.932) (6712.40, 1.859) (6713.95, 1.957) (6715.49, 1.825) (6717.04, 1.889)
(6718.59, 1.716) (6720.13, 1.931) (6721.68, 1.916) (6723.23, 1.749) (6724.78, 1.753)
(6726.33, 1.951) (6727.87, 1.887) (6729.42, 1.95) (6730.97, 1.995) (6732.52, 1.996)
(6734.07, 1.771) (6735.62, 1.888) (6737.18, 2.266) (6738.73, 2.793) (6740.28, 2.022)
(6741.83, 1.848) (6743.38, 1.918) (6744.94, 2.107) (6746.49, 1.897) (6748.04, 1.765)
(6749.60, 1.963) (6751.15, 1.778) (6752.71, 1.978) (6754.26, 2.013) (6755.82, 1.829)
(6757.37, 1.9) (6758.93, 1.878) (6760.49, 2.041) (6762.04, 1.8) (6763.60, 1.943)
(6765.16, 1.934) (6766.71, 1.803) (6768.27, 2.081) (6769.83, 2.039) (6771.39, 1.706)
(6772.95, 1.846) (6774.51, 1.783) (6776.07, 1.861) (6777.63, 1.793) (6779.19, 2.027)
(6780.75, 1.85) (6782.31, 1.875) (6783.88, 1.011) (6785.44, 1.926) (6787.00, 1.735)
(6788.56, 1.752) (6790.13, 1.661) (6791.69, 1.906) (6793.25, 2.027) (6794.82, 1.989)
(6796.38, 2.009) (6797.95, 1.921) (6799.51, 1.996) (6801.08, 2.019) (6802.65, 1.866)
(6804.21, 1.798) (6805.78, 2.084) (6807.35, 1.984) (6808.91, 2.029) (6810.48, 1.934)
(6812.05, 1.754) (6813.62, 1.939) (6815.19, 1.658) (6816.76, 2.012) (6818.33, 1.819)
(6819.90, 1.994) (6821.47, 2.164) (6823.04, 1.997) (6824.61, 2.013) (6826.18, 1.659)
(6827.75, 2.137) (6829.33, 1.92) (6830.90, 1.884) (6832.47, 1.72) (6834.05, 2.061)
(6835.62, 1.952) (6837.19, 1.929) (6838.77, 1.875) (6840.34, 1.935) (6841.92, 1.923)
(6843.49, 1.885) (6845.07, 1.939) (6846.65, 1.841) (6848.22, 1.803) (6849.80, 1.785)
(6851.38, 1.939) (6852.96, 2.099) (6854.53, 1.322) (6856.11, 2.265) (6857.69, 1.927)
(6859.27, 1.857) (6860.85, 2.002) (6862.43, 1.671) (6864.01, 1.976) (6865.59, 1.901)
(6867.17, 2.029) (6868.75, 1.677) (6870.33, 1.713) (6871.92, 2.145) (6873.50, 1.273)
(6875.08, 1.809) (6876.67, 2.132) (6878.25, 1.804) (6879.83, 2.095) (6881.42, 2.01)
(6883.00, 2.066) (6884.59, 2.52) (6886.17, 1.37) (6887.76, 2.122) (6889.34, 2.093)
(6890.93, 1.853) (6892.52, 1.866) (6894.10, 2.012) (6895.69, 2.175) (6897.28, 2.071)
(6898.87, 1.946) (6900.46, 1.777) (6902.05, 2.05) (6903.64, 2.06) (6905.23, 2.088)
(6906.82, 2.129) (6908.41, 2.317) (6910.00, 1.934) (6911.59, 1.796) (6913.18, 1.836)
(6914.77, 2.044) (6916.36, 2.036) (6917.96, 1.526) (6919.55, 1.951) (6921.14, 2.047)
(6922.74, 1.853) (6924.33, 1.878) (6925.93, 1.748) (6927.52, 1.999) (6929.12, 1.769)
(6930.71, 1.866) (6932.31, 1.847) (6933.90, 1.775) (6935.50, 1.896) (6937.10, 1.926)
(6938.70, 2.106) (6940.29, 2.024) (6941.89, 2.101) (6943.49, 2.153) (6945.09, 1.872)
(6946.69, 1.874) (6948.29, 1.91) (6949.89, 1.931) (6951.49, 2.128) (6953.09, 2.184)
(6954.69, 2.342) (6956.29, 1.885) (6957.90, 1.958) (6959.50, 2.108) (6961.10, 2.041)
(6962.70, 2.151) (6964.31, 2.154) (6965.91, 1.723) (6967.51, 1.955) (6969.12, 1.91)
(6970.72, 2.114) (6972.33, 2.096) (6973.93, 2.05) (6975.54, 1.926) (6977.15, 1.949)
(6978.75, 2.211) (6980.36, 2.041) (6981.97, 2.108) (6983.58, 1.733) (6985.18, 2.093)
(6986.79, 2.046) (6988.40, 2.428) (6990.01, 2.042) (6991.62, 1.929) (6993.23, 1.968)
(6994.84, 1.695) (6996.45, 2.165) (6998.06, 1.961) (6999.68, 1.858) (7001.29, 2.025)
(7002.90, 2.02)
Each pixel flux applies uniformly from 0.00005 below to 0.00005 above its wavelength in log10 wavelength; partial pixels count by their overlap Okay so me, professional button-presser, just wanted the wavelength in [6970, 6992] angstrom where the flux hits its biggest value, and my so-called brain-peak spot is 6988.40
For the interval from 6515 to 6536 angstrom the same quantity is 6532.48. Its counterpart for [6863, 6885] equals 6884.59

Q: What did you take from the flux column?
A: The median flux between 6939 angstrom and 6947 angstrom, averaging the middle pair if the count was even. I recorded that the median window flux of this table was 2.02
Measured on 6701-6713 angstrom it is 1.92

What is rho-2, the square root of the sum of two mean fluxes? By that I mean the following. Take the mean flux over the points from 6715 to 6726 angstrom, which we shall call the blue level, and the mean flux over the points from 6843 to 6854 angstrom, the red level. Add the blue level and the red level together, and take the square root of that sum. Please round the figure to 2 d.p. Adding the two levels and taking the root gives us 1.93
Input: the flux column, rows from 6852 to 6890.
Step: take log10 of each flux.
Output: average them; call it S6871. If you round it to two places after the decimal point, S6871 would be 0.28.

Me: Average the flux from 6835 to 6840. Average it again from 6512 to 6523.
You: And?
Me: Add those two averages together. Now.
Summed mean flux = 3.94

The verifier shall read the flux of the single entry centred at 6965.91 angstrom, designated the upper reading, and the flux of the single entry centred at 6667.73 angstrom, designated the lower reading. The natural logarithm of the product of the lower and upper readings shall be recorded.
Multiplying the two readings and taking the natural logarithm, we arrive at 1.15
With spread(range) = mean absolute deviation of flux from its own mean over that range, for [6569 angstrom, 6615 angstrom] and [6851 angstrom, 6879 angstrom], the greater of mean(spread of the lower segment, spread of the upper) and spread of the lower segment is 0.146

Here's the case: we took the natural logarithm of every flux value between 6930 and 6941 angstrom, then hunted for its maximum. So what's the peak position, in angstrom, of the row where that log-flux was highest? 6938.70 angstrom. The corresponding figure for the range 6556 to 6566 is 6556.59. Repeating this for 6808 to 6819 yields 6808.91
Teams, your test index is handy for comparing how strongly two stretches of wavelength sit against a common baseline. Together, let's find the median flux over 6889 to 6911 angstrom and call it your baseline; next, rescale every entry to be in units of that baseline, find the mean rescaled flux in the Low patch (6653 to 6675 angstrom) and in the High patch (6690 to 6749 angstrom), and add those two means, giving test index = 1.89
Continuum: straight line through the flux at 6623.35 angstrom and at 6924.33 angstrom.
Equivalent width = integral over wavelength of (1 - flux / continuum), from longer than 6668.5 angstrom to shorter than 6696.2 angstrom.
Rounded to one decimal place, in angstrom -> 0.7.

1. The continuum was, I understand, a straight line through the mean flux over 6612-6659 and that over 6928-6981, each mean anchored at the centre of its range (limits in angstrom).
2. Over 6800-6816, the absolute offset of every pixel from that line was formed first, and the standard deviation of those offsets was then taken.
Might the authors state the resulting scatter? 0.12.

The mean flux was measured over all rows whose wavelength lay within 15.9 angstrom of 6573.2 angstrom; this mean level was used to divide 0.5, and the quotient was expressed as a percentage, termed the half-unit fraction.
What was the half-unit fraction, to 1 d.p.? 25.7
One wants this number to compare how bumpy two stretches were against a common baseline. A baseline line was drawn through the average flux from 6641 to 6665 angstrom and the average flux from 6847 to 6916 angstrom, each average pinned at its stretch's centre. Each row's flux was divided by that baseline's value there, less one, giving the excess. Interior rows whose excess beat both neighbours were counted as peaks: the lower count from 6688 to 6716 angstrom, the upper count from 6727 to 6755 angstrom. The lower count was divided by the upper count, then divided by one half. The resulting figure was 2.5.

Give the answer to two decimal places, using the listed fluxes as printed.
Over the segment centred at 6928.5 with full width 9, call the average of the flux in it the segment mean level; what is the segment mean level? 1.85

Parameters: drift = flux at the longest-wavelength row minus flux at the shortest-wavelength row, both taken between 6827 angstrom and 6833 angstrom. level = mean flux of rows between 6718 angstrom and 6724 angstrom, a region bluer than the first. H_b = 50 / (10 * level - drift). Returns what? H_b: 2.67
